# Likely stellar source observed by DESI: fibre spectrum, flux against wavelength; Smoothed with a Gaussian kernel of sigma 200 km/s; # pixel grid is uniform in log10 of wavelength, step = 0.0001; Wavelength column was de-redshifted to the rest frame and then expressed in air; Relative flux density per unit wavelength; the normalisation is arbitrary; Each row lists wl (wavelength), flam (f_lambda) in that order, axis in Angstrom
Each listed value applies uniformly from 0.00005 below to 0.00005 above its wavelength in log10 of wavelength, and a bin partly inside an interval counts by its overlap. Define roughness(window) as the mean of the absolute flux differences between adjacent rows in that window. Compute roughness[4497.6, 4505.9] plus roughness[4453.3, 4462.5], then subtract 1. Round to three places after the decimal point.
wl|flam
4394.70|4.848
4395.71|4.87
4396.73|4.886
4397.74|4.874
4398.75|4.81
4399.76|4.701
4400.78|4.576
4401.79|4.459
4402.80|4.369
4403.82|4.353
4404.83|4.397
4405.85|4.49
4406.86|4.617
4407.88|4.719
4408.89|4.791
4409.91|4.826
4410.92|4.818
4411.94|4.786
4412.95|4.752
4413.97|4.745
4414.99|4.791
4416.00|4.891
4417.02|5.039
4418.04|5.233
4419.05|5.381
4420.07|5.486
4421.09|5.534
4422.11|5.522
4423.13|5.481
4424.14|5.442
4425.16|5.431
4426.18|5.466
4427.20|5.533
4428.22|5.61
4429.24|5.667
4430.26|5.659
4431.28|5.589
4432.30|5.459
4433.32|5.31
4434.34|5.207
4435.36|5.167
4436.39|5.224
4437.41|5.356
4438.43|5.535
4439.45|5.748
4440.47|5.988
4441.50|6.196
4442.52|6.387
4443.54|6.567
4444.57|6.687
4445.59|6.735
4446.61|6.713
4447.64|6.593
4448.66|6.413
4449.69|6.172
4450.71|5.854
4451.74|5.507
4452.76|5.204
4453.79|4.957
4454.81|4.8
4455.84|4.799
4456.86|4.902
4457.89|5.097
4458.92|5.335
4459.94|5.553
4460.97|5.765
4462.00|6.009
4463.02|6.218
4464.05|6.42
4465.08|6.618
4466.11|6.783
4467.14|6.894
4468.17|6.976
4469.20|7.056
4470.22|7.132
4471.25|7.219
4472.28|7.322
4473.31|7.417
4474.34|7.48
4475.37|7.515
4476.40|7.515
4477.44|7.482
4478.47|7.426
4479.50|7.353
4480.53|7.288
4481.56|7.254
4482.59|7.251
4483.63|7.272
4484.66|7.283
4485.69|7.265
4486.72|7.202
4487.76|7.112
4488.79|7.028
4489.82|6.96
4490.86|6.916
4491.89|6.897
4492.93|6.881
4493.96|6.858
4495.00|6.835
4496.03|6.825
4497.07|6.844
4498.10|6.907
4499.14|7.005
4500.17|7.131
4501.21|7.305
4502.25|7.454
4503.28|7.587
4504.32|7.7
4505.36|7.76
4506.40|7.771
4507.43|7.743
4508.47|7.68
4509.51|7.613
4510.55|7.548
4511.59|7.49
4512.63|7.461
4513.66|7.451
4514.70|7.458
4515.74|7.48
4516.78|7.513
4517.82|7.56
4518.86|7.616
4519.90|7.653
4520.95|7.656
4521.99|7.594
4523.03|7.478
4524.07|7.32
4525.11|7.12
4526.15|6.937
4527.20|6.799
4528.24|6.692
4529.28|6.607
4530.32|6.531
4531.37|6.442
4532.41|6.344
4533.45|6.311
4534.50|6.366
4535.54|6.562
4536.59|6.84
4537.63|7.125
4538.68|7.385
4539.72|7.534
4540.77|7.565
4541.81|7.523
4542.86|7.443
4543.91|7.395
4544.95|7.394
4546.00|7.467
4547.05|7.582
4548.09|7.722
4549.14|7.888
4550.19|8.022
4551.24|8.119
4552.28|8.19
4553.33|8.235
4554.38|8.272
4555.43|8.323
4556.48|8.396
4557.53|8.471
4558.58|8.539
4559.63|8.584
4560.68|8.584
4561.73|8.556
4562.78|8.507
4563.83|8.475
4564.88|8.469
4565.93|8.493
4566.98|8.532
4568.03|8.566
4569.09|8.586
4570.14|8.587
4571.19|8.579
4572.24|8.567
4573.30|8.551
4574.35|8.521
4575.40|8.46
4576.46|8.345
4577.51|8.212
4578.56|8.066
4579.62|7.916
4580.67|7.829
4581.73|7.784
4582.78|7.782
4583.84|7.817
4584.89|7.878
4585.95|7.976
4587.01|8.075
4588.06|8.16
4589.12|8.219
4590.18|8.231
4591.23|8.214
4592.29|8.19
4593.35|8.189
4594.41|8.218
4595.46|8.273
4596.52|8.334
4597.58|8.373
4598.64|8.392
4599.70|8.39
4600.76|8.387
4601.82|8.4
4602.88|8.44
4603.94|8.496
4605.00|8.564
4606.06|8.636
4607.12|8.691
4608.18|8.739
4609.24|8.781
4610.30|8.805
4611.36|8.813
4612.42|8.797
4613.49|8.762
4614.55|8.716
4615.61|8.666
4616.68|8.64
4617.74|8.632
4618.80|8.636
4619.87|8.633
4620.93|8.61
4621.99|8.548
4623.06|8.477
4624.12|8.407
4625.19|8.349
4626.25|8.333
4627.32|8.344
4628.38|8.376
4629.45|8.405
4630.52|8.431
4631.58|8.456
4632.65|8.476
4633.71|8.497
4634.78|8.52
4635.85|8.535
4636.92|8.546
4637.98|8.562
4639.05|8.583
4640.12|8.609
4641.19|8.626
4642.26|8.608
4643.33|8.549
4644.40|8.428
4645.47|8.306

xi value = -0.707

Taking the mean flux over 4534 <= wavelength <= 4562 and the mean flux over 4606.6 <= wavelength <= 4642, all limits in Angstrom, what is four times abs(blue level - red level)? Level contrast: 3.2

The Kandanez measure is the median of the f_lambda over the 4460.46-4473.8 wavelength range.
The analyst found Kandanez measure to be 6.9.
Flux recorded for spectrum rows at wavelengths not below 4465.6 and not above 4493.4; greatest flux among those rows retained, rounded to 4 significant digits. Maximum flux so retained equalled 7.515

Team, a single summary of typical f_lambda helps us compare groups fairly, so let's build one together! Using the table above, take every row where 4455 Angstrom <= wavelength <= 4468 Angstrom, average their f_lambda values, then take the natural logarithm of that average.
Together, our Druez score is 1.77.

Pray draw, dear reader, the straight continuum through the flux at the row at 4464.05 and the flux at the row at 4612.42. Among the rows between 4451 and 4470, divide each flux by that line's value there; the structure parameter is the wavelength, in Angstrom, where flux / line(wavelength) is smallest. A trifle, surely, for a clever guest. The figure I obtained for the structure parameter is 4455.84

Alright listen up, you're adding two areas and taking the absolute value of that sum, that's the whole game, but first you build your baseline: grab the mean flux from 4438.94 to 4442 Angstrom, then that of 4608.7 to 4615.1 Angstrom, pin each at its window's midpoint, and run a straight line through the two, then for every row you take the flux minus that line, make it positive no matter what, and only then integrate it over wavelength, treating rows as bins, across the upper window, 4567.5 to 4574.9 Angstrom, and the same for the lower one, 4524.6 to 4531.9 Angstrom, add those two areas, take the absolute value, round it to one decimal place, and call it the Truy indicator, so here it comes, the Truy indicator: 8.3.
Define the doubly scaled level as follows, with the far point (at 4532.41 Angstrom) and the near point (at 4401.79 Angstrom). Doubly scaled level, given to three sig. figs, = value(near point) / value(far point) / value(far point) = 0.111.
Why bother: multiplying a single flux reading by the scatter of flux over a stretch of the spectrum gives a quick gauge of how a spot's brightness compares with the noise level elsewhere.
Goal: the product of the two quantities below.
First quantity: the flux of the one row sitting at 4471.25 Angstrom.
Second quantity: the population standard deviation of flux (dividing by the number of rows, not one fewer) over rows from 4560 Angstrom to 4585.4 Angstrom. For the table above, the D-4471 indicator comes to 2.2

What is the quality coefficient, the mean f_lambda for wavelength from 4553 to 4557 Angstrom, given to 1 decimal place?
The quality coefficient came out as 8.3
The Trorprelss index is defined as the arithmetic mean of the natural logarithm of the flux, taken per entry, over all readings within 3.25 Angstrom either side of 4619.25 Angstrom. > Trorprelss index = 2.15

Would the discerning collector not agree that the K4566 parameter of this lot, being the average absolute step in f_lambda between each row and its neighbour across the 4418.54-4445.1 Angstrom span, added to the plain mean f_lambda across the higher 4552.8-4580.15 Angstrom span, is 8.54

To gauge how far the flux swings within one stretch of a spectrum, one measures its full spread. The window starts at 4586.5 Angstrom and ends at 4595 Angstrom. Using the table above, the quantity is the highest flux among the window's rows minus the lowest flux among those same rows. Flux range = 0.16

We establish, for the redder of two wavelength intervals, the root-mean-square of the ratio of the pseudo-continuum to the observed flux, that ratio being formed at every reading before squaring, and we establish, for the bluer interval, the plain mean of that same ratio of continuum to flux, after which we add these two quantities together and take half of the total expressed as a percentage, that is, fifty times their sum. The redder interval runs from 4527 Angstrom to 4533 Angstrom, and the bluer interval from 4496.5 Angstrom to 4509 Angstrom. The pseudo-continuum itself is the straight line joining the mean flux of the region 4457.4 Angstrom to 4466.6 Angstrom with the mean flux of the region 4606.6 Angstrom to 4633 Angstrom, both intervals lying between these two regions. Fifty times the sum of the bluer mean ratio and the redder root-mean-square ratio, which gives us 99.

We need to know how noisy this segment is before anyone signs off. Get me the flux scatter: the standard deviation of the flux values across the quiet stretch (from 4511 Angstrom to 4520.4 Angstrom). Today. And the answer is 0.07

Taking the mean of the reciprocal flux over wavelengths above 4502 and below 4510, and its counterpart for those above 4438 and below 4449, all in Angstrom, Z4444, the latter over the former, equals 1.22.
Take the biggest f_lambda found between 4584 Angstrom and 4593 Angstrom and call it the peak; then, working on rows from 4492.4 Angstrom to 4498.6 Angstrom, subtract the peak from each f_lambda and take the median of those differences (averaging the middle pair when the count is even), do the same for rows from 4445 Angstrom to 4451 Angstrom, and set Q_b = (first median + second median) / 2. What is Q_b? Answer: -1.6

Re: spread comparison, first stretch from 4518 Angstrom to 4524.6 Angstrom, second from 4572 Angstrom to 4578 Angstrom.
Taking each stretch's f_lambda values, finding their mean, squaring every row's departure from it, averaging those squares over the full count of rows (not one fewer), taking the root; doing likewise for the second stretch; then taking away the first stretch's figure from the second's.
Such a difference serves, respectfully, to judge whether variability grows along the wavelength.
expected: 0.01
